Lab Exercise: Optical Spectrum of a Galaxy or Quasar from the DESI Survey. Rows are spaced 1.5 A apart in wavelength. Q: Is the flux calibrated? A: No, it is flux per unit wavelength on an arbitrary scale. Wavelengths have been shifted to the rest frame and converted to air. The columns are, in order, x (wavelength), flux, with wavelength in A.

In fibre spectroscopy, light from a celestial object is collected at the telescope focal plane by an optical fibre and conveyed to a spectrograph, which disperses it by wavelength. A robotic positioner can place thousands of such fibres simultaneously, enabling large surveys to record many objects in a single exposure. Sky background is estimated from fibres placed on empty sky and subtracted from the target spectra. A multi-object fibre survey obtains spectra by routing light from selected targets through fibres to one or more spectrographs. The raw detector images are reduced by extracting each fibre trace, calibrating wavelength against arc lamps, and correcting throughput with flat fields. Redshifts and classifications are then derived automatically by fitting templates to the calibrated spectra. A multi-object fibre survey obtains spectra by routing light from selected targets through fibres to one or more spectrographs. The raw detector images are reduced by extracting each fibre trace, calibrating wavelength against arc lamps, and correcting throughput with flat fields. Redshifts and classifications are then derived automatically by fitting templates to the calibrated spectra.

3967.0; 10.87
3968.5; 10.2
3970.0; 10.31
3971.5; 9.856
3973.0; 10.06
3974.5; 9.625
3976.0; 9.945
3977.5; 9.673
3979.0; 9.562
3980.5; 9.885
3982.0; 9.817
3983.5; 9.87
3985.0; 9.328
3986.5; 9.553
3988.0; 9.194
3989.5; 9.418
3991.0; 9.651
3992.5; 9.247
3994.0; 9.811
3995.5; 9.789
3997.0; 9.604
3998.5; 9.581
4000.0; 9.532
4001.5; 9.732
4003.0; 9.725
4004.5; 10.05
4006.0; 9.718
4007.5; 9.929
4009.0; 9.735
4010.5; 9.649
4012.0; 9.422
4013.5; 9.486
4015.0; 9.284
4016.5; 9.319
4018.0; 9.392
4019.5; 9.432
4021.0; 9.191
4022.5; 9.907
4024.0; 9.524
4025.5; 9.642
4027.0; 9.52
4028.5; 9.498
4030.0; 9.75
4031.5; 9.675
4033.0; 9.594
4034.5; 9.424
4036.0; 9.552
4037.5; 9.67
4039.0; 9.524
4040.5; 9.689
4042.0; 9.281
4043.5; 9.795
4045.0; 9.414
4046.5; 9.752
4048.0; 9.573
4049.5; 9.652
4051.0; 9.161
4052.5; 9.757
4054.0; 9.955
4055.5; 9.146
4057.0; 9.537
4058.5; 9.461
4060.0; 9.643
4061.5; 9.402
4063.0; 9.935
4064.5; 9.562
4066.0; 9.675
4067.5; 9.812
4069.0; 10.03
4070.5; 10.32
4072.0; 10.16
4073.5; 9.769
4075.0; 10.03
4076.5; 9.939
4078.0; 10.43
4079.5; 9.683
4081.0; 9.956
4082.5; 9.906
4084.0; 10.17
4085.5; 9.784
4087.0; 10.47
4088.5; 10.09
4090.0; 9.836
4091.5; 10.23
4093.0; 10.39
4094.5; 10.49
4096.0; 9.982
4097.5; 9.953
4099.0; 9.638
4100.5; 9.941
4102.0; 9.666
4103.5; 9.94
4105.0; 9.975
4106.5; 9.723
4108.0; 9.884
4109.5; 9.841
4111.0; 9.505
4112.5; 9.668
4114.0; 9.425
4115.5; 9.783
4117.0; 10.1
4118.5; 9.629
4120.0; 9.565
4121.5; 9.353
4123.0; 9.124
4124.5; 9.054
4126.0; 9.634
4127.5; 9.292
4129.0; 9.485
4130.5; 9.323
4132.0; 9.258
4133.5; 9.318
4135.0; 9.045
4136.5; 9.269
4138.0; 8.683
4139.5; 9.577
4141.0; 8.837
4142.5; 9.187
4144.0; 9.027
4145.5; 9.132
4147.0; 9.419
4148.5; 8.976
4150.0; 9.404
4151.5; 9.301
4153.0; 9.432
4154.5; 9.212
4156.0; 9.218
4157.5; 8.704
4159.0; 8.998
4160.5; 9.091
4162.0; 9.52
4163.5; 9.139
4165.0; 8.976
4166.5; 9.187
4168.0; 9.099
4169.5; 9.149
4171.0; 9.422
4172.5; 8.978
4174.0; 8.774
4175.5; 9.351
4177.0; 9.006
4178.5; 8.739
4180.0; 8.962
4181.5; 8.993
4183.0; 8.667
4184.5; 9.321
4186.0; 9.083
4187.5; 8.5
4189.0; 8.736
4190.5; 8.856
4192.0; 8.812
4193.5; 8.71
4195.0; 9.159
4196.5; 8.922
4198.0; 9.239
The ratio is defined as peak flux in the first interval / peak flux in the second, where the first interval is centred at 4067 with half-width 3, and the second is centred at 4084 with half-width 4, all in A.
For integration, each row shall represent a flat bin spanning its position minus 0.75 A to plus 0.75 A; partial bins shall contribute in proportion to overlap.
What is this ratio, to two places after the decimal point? 0.96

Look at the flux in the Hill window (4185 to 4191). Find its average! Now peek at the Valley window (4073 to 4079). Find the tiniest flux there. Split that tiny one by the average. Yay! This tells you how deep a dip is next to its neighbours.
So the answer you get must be 1.11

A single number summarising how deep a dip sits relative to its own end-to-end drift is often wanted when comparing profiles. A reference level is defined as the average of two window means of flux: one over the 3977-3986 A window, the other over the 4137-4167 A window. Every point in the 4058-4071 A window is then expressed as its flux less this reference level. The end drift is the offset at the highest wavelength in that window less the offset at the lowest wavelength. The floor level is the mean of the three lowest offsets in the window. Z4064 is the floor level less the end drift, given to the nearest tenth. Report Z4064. -0.8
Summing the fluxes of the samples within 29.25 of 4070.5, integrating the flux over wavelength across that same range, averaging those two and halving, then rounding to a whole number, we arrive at 240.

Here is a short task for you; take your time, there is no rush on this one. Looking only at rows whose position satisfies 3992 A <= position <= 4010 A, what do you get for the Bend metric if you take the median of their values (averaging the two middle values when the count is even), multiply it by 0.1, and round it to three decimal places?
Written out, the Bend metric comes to 0.973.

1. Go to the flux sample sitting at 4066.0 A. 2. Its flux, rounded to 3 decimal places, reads 9.675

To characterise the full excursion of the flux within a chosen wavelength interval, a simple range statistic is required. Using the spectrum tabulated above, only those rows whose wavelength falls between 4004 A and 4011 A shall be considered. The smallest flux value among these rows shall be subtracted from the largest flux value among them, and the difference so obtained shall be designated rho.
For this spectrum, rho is 0.40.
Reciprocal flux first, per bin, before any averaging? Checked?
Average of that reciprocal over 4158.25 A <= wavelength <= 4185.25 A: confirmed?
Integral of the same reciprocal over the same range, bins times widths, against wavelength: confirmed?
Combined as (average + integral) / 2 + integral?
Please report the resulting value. 4.52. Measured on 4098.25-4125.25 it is 4.25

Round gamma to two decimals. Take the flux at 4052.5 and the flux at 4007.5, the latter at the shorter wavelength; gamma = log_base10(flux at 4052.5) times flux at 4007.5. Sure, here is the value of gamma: 9.82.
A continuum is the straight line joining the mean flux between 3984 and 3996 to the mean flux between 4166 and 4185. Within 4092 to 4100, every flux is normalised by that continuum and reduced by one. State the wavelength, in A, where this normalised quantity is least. 4099.0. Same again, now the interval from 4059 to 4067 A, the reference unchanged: 4061.5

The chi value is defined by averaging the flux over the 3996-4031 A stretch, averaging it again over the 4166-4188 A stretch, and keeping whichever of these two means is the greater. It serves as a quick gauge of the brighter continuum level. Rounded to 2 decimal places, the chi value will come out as 9.59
